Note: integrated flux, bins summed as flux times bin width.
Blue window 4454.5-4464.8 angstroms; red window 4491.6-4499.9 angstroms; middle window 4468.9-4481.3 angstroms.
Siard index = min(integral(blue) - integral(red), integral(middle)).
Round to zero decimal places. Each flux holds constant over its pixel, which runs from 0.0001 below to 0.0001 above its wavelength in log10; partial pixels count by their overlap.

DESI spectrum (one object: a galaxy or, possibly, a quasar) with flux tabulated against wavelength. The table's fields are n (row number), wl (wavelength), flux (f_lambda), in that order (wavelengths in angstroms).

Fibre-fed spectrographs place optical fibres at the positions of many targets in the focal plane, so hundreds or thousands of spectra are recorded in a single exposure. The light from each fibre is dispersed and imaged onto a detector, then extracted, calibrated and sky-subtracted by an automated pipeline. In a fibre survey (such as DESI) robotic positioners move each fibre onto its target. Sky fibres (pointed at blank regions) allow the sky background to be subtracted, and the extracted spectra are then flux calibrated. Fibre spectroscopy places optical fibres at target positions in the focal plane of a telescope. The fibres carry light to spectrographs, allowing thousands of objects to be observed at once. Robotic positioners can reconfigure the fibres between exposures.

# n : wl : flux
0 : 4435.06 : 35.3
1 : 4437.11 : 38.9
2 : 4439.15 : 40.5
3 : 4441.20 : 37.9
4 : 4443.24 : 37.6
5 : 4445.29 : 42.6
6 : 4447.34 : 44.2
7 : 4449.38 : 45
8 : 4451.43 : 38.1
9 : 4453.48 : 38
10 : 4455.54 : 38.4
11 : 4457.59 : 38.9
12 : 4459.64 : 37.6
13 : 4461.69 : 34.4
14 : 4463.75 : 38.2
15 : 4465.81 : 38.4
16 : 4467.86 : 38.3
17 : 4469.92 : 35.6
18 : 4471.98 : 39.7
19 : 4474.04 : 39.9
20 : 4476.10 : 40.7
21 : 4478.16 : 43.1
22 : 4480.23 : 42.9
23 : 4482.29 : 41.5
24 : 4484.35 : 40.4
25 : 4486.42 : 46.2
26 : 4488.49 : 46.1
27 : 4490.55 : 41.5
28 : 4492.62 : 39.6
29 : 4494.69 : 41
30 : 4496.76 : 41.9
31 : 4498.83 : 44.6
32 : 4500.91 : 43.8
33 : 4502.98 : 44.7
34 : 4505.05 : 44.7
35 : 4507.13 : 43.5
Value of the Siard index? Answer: 39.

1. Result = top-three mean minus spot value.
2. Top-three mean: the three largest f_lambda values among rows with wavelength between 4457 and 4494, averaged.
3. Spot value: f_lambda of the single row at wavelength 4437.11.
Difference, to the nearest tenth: 6.2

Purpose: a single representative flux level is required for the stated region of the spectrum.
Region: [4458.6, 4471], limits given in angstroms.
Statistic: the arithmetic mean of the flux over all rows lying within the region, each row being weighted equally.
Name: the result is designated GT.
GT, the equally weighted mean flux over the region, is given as 37.1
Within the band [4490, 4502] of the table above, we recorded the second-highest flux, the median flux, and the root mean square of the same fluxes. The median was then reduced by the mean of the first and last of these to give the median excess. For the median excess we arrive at -1.3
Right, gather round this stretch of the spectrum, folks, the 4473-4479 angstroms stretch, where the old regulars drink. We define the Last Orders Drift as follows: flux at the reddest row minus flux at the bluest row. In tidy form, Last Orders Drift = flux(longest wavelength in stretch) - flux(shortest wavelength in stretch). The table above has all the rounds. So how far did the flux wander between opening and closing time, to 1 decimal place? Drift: 3.2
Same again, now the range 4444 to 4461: -5.0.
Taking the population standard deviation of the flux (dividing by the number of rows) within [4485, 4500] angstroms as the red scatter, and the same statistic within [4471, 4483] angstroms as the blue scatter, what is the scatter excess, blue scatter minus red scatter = -1.1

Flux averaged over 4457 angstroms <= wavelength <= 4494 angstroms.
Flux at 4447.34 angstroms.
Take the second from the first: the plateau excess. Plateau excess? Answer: -4.0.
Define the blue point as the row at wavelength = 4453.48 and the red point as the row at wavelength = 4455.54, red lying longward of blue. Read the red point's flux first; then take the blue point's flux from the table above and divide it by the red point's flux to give 0.99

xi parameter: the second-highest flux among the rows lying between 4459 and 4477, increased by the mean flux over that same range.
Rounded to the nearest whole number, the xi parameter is 78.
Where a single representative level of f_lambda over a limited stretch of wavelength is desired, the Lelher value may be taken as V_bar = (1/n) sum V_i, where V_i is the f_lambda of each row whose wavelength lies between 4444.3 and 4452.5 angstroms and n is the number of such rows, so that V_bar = 42.5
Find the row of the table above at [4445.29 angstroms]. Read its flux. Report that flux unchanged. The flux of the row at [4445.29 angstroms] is 42.6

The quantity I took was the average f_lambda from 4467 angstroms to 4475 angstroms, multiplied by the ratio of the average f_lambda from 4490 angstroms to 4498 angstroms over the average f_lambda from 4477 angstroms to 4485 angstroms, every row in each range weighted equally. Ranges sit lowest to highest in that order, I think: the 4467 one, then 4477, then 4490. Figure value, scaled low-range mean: 37.5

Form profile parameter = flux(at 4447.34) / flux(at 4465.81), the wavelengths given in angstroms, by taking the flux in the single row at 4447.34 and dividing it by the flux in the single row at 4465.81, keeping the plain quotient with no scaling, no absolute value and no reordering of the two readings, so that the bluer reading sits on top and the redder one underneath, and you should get 1.15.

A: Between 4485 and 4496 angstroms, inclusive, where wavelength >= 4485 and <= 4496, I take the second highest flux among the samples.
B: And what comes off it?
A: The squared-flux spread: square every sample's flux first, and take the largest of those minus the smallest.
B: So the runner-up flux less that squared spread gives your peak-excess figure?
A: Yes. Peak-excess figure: -520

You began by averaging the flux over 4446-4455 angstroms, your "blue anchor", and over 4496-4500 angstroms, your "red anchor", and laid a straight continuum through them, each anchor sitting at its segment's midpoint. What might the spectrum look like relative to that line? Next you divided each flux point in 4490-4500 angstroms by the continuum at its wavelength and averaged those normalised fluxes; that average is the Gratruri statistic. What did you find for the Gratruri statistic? 0.97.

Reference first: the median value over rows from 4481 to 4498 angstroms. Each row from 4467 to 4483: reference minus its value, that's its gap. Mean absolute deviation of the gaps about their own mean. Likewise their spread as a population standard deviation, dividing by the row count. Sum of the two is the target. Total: 4.1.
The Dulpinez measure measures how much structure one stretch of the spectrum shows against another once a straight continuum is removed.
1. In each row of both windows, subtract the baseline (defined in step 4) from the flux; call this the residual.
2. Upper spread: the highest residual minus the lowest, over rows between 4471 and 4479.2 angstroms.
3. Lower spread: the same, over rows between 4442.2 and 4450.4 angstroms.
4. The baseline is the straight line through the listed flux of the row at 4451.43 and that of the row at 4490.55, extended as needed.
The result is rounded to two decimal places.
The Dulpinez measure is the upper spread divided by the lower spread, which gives 0.42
